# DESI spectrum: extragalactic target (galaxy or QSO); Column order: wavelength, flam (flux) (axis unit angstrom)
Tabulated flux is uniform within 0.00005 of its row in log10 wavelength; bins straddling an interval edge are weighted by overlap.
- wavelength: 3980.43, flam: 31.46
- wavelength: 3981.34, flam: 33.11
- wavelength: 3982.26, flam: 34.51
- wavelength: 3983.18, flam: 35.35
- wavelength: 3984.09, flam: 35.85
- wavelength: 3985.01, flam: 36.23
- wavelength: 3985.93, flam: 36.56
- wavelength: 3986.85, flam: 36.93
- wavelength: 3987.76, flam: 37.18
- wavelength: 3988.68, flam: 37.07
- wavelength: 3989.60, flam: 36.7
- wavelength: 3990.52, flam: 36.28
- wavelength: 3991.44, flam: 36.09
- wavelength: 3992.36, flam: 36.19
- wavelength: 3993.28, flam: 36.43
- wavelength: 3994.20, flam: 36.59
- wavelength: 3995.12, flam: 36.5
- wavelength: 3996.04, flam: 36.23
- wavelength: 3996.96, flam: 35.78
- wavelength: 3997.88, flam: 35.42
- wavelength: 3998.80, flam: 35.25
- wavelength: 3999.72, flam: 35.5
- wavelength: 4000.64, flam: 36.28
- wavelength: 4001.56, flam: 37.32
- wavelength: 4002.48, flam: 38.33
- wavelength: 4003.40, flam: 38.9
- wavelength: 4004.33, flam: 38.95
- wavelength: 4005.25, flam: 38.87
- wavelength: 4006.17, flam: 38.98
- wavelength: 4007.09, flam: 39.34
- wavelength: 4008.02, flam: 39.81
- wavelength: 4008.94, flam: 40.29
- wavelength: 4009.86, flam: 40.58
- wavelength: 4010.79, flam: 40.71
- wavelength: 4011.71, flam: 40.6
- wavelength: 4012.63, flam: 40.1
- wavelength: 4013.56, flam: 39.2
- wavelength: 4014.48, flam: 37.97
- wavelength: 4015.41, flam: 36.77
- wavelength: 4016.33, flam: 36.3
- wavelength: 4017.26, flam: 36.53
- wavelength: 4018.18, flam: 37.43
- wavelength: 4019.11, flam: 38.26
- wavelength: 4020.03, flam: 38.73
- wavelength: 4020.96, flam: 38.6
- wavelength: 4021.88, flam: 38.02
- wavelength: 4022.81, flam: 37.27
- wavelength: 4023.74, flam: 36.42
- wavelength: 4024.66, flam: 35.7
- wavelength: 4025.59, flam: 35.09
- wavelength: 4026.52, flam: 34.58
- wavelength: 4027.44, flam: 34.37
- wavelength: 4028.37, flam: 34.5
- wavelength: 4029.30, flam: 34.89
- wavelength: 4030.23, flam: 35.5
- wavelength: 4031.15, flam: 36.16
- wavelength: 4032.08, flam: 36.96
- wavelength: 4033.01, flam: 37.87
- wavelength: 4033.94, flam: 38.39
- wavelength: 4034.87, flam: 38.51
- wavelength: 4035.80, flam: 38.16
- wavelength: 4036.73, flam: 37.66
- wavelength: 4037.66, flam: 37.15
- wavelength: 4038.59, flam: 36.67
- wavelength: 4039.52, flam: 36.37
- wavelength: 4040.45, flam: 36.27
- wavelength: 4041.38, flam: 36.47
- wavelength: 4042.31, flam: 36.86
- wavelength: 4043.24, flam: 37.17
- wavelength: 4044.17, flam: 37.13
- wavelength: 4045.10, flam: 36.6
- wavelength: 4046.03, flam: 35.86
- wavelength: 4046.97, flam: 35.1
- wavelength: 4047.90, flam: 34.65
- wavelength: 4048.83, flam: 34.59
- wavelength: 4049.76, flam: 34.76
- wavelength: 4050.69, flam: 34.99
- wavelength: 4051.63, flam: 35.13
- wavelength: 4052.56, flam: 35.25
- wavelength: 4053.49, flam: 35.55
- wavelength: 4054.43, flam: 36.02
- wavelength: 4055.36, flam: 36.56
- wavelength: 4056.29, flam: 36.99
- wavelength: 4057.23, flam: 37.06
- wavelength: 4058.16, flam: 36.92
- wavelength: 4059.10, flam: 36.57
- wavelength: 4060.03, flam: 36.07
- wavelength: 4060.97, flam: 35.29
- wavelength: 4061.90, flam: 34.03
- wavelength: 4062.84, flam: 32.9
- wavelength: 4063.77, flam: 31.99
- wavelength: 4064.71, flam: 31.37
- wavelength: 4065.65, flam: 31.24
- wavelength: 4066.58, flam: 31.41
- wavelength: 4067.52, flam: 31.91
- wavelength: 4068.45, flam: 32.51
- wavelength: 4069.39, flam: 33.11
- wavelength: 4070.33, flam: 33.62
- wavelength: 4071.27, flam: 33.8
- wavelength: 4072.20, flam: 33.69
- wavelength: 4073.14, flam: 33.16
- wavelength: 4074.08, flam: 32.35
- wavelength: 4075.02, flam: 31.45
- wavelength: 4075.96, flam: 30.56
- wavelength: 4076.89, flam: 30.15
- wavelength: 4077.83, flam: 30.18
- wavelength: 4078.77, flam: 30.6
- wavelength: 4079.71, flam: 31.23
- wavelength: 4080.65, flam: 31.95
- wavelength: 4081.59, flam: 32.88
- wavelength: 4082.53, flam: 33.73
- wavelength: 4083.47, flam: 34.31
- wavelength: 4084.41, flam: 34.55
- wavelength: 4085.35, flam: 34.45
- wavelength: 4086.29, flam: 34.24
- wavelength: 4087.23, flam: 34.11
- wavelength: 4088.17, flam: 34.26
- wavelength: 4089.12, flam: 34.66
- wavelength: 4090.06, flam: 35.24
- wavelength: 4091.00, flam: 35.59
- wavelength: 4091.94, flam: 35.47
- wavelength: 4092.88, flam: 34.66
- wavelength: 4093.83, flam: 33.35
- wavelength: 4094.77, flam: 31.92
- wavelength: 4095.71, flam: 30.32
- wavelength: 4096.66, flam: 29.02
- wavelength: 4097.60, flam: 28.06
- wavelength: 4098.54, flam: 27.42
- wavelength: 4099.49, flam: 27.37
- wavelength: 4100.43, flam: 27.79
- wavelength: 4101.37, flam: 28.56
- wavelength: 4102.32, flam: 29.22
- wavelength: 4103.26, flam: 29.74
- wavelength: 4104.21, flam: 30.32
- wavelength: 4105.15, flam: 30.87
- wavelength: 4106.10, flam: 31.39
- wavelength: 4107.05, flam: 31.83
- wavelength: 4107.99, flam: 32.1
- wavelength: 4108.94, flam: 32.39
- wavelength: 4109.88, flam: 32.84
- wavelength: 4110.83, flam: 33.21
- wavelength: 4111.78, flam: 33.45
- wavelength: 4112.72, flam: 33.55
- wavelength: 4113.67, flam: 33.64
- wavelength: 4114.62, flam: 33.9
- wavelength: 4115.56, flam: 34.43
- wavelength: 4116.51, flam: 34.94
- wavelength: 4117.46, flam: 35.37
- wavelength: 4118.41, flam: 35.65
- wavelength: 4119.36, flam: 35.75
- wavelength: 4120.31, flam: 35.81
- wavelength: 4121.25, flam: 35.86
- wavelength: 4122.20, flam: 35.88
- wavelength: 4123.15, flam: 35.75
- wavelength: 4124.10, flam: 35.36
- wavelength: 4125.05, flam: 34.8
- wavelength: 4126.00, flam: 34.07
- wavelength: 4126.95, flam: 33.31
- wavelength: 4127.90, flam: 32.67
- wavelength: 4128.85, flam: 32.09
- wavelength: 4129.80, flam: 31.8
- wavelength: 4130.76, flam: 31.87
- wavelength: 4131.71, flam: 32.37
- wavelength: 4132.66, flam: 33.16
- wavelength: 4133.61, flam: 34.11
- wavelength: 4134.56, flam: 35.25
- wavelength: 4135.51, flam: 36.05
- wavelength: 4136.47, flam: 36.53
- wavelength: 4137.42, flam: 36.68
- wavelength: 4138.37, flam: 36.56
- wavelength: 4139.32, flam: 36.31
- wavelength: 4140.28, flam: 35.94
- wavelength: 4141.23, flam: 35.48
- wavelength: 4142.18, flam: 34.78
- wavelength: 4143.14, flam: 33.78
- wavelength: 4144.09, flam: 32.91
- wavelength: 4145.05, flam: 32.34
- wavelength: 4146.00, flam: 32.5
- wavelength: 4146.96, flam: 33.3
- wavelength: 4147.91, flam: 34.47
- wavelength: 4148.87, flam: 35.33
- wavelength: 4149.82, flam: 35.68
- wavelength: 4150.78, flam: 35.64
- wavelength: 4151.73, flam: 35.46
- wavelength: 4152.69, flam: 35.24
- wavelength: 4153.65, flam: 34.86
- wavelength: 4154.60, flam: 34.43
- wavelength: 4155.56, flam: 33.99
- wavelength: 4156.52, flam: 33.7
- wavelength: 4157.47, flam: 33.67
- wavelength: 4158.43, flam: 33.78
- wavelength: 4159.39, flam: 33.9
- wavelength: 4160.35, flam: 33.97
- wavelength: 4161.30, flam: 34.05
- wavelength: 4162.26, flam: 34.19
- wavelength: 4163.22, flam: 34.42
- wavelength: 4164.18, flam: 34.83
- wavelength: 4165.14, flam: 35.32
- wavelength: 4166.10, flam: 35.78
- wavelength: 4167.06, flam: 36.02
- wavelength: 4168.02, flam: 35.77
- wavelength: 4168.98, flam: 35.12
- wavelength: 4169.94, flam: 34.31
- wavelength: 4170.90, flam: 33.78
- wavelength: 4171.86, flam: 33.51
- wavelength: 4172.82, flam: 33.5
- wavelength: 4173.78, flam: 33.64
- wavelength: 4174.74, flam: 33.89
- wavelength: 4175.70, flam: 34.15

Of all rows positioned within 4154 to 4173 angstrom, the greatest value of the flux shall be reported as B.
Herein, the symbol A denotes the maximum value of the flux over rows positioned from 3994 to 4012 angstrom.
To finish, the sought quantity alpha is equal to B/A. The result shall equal 0.88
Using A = 40.71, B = 36.02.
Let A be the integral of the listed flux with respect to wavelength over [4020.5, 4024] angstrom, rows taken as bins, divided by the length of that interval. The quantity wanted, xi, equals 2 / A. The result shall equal 0.053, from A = 38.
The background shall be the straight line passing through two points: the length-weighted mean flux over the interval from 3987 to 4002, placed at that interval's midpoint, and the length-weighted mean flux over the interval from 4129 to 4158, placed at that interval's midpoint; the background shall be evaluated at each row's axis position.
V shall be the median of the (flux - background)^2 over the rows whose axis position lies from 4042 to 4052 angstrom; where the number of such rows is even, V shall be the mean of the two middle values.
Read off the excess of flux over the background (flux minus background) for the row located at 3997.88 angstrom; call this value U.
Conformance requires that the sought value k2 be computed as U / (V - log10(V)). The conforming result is -0.9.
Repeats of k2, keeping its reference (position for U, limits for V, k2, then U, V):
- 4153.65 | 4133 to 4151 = 0.4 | 1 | 1.7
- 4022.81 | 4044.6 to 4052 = 1.6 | 1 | 0.6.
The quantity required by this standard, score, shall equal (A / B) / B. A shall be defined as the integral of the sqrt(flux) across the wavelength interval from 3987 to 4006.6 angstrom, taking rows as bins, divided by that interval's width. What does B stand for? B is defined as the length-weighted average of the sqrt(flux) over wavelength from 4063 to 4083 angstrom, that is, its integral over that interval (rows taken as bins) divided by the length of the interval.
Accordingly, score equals 0.190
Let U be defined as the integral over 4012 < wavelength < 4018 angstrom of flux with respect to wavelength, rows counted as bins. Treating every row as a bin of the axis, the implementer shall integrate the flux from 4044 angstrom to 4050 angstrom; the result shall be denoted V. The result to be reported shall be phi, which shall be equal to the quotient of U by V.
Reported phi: 1.1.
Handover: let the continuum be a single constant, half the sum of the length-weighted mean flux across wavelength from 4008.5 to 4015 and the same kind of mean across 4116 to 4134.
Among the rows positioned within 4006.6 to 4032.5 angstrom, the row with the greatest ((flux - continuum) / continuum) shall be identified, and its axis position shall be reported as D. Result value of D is 4010.79 angstrom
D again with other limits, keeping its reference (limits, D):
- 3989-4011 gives 4010.79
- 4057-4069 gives 4057.23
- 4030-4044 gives 4034.87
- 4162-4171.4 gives 4167.06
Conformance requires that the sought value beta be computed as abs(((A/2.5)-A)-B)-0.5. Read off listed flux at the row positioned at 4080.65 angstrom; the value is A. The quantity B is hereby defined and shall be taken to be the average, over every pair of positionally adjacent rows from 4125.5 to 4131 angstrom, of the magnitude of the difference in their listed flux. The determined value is 19.1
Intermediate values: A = 31.95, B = 0.47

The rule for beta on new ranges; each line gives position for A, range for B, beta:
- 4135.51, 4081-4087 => 21.5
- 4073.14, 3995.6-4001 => 19.8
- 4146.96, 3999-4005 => 20.2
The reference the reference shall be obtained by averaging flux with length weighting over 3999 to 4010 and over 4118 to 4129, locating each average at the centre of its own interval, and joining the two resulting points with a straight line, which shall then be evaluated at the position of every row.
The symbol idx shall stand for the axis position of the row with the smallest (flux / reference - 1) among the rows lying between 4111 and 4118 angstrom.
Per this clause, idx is 4111.78 angstrom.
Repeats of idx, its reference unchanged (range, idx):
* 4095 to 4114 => 4099.49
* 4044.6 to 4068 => 4065.65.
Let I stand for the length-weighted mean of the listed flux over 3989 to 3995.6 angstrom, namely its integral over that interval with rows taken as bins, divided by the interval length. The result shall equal 36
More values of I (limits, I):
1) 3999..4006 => 38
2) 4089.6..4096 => 34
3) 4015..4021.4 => 38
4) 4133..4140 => 36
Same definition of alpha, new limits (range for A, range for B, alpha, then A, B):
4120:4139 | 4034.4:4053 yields 1.05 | 36.68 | 38.51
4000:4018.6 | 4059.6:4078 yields 0.89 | 40.71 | 36.07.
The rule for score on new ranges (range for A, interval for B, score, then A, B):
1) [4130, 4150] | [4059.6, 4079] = 0.181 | 5.87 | 5.7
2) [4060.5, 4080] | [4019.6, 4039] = 0.155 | 5.68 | 6.1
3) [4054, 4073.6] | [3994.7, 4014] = 0.153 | 5.84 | 6.2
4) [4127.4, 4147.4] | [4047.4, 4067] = 0.168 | 5.84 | 5.9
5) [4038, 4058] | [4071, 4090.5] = 0.182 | 6.00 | 5.7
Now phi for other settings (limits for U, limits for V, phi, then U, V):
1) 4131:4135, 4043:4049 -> 0.6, 135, 215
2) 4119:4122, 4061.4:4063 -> 2.0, 108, 54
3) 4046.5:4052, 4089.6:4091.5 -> 2.8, 192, 67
